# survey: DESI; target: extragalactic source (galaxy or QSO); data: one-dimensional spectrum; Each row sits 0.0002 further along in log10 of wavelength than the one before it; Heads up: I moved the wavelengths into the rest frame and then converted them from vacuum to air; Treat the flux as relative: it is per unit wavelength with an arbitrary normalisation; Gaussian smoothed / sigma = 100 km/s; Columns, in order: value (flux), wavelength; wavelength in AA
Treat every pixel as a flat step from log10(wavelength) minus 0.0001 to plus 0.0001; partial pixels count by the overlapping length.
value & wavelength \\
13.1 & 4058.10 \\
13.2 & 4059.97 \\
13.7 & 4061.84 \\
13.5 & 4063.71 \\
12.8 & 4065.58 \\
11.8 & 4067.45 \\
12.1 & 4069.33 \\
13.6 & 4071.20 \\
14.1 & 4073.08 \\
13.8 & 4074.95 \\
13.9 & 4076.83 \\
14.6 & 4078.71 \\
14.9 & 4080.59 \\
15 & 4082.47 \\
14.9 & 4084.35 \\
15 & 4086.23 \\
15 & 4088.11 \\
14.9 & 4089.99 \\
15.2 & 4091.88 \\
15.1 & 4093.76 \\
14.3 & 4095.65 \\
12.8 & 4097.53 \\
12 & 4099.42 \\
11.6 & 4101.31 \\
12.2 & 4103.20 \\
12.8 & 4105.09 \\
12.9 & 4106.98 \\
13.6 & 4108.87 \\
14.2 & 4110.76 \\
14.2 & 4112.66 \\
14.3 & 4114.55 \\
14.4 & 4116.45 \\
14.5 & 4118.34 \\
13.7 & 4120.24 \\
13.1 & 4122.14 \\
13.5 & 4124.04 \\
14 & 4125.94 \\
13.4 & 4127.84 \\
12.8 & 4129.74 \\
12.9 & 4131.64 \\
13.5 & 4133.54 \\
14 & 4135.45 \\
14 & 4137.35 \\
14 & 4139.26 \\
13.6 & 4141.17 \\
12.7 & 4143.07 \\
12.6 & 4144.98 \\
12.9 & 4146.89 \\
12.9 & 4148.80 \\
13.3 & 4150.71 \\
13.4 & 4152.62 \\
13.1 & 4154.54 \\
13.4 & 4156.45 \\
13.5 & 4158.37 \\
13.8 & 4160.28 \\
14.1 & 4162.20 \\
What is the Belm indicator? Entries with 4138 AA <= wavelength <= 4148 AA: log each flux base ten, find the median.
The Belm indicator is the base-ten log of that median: 0.046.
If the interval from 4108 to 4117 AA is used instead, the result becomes 0.062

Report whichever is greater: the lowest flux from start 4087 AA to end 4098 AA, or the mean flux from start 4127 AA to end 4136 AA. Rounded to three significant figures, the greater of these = 13.3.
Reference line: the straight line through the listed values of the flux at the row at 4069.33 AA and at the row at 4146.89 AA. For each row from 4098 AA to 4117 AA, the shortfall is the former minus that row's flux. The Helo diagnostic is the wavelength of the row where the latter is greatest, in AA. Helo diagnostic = 4101.31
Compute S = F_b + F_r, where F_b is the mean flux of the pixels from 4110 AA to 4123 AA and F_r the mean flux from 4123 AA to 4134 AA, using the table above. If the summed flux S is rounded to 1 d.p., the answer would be 27.4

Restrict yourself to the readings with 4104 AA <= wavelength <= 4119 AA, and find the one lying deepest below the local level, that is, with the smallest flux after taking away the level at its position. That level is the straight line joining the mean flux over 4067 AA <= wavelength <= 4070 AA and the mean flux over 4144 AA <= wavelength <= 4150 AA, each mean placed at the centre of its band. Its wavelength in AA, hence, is 4105.09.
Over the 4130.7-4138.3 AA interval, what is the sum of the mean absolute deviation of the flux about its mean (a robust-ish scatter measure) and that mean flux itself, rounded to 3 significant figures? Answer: 14.0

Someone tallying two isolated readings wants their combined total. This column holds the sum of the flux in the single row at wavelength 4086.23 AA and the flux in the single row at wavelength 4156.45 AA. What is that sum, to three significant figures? 28.4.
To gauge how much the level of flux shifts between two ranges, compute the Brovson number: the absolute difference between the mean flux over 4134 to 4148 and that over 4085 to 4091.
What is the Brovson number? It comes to 1.6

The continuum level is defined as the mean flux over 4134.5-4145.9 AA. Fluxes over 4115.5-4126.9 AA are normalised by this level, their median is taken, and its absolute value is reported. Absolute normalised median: 1.03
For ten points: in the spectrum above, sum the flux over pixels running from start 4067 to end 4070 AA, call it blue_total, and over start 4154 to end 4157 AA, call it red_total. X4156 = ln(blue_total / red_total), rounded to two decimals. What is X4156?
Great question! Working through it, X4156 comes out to -0.10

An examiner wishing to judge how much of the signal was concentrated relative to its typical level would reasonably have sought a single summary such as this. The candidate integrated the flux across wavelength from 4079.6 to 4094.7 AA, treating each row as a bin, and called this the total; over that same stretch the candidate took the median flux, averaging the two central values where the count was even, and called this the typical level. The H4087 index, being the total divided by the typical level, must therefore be 15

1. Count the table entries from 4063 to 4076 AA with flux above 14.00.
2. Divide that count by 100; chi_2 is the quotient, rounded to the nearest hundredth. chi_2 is 0.01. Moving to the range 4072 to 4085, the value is 0.05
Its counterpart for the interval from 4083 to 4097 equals 0.07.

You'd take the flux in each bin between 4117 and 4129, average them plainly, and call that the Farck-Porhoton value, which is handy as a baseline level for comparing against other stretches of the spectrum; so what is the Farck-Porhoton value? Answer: 13.7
